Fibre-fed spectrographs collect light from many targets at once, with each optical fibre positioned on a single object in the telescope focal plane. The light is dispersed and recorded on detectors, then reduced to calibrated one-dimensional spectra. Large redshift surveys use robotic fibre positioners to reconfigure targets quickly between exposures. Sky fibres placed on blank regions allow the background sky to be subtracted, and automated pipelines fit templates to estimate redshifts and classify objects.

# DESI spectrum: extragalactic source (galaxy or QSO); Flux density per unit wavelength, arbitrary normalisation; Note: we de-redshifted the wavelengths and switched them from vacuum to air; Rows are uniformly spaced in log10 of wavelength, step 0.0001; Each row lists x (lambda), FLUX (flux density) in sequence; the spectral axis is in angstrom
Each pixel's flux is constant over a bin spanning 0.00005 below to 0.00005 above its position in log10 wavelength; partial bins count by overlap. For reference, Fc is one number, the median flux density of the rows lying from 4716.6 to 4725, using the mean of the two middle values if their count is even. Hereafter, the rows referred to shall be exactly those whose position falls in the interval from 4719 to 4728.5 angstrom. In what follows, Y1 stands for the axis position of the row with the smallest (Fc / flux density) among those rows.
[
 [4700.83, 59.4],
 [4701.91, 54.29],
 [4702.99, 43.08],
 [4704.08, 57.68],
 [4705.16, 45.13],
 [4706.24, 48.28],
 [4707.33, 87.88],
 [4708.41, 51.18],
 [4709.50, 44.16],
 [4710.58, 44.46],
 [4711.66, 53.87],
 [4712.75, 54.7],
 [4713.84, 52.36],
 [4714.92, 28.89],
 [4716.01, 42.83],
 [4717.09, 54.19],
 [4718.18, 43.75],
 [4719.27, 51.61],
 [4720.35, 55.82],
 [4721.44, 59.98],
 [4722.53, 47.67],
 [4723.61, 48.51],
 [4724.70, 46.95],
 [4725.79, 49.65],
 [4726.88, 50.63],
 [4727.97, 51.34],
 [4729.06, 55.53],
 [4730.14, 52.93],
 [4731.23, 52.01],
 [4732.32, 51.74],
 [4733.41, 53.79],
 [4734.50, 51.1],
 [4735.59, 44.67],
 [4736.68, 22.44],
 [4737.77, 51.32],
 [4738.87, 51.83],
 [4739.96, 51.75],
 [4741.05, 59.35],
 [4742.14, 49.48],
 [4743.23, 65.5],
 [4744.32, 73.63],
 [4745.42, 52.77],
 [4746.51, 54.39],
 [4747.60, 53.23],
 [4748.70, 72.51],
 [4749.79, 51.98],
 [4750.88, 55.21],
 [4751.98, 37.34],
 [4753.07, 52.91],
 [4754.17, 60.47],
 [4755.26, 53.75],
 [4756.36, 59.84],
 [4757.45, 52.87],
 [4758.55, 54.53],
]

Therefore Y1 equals 4721.44 angstrom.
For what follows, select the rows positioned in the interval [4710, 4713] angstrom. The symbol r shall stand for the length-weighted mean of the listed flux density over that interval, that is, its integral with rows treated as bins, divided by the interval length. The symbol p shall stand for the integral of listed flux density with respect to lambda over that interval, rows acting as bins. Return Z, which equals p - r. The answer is 101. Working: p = 152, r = 50.6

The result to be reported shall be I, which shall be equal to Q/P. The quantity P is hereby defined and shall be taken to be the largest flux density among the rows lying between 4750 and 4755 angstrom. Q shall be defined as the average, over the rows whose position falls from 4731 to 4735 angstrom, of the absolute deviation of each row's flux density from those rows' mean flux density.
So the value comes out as 0.01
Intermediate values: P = 60.47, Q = 1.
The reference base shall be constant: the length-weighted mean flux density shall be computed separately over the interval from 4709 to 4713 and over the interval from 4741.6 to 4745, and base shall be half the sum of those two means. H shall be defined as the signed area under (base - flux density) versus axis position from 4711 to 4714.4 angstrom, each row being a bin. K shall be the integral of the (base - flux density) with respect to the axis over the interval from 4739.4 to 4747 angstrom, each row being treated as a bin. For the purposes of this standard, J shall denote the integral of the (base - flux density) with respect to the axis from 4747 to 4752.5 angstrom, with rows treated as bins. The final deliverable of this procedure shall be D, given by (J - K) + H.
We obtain 36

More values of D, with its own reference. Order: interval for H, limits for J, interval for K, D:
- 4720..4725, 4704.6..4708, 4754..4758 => 7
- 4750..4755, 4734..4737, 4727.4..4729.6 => 61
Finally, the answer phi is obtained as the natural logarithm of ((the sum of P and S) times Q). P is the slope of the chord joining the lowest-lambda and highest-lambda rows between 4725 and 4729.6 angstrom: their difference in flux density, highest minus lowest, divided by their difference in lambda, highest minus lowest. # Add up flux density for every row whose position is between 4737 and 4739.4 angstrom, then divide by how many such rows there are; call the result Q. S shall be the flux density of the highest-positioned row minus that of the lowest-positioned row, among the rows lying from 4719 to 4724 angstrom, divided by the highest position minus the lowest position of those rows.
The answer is 4.0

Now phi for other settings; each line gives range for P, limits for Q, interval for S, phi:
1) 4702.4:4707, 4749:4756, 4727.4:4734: 4.7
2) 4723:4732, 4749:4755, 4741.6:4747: 4.4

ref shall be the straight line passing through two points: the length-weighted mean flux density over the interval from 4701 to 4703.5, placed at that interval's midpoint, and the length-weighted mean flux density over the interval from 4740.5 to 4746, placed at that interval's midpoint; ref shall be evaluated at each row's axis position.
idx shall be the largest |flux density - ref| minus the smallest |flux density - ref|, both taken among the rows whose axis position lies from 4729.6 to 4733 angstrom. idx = 2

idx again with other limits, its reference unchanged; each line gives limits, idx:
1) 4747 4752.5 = 18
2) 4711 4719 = 24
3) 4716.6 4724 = 10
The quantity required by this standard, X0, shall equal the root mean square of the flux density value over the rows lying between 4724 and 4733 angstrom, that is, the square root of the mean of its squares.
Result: 51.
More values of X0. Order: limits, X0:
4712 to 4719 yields 47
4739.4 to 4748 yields 58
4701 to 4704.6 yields 52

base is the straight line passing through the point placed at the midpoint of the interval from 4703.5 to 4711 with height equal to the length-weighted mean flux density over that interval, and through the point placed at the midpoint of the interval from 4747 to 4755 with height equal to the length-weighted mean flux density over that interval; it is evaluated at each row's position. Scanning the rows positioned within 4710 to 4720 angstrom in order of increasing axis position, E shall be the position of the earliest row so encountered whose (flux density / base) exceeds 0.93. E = 4711.66 angstrom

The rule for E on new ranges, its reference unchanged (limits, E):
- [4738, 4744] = 4738.87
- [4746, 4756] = 4746.51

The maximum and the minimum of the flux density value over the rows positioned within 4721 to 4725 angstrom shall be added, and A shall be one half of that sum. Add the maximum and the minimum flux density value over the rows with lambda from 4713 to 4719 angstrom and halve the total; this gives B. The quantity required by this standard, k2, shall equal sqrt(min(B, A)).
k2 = 6.4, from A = 53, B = 42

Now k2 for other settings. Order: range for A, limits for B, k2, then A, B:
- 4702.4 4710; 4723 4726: 6.9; 65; 48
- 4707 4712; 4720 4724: 7.3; 66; 54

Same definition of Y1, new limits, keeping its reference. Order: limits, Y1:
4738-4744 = 4743.23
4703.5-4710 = 4707.33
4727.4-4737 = 4729.06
